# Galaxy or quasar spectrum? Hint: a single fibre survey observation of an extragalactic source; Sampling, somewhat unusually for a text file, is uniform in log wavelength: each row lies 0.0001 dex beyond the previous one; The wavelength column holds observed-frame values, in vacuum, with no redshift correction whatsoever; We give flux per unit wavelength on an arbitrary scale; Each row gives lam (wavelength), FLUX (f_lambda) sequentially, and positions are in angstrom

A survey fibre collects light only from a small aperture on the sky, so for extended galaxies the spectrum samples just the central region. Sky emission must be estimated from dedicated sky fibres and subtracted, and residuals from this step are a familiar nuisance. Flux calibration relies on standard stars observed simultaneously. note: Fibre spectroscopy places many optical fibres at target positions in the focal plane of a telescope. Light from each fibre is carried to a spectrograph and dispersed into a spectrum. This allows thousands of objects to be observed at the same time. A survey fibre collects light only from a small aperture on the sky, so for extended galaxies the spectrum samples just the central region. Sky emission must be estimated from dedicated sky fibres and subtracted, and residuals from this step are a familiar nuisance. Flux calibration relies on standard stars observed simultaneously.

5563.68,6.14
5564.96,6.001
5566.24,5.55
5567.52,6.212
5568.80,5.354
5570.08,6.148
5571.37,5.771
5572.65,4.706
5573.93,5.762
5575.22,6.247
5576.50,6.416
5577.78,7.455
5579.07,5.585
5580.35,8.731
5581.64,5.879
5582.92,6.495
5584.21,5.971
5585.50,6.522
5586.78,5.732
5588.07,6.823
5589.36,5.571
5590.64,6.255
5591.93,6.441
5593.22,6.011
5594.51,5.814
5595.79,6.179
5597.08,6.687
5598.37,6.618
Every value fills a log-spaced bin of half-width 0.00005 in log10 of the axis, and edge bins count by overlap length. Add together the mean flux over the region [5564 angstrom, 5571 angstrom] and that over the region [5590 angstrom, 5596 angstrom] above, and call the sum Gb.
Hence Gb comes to 12.0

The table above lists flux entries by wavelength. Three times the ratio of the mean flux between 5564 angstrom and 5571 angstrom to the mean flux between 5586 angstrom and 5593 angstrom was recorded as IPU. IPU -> 2.85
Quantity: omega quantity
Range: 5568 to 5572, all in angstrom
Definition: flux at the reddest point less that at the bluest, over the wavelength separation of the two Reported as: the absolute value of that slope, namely 0.16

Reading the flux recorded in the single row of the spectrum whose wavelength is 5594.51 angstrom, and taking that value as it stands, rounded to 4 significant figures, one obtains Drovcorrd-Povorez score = 5.814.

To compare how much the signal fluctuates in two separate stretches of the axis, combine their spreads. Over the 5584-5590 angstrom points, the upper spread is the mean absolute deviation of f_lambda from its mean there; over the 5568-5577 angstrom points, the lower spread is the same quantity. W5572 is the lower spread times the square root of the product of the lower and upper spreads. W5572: 0.18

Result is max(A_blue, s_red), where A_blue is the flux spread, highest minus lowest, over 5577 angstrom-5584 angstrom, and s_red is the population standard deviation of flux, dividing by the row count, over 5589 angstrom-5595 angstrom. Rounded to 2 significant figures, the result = 3.1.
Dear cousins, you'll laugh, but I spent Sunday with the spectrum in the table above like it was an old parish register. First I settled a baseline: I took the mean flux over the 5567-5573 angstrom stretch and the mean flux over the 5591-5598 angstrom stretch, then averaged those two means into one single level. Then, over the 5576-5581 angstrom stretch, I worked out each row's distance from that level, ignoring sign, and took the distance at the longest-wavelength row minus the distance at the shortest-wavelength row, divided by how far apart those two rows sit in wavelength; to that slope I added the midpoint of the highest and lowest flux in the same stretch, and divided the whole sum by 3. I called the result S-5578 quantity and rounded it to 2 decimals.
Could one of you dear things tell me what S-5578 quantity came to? 2.59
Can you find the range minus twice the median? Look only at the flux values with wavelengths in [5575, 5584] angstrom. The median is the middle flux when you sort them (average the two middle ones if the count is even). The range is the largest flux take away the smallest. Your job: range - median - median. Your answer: -9.7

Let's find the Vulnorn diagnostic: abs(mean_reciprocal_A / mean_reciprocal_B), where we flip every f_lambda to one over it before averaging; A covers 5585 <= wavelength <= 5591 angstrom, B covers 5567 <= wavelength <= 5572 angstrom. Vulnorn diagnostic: 0.95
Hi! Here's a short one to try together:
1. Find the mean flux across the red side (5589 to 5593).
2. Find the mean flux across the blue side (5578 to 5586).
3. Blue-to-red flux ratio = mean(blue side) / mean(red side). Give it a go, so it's 1.07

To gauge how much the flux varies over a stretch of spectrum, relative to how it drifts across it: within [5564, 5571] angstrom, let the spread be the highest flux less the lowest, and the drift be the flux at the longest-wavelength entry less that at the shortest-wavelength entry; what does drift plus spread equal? 1.0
